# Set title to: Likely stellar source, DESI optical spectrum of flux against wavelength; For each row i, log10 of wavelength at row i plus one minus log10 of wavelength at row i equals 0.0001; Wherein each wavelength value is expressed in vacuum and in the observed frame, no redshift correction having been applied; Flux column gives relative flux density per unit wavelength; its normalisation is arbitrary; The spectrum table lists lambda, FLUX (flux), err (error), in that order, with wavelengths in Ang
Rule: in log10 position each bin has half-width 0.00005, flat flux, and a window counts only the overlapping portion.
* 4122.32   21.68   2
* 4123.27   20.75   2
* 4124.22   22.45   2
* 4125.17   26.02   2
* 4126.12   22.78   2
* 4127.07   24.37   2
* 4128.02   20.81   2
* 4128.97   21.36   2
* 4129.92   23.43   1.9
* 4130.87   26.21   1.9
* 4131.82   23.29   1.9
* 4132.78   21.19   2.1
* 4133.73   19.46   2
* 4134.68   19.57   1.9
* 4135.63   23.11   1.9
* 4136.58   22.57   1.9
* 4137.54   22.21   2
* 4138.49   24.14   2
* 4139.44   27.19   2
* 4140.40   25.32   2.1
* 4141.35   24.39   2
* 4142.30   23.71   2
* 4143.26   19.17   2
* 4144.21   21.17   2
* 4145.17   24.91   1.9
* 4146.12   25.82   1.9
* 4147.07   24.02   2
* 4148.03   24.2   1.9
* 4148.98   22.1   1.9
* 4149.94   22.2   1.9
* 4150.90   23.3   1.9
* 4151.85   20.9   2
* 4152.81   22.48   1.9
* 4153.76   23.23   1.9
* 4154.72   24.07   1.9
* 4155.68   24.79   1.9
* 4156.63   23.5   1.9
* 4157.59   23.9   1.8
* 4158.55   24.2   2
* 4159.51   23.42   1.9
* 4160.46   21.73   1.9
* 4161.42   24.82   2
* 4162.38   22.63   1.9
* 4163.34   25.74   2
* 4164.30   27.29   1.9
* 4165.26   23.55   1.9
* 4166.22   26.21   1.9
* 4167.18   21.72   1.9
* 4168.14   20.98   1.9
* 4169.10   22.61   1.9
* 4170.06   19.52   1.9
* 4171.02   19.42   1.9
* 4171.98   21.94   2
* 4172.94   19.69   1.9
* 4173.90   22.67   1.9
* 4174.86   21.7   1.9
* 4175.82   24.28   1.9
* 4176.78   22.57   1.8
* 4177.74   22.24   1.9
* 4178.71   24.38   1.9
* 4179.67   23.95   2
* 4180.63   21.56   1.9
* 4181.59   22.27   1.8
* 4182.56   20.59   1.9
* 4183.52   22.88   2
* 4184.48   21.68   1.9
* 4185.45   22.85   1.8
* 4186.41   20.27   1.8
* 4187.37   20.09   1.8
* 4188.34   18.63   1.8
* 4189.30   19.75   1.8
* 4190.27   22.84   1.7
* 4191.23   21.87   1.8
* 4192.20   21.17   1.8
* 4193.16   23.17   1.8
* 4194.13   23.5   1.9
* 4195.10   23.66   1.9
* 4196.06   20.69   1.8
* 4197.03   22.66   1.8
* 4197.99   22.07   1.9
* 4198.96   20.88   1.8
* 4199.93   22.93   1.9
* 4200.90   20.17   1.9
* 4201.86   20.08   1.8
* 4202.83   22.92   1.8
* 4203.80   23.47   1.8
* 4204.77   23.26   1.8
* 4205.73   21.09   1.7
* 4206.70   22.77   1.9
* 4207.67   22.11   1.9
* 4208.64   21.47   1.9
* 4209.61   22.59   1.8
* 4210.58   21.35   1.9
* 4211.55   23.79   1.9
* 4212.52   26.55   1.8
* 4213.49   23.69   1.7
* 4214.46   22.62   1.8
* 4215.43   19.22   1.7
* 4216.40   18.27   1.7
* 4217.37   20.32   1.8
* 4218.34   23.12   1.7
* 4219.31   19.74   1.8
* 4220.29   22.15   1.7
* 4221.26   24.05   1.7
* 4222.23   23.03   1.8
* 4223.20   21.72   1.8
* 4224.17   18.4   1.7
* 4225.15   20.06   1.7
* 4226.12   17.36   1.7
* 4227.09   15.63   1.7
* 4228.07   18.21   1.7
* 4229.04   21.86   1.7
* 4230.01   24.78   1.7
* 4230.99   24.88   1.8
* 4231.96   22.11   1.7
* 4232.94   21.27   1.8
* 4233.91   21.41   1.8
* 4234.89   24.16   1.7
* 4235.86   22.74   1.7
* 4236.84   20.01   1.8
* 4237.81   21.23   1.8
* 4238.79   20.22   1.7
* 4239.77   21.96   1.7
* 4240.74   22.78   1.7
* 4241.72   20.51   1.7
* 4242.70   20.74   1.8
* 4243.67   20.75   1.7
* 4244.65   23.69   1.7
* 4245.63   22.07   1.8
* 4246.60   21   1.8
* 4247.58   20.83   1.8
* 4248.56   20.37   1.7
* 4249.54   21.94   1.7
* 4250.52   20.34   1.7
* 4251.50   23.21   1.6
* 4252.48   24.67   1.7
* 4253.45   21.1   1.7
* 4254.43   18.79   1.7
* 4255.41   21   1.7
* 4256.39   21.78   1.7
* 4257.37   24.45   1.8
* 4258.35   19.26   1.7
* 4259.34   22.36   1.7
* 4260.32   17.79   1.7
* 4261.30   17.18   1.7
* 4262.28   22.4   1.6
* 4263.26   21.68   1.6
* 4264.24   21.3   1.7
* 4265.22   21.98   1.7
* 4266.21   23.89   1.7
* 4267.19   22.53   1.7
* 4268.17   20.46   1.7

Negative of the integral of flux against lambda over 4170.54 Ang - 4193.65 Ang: -503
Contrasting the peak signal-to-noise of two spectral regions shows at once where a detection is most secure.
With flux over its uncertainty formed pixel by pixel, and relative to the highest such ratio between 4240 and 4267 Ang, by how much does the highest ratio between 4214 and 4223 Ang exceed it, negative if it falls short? -0.4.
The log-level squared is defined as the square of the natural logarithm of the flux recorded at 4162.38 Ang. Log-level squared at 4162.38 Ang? 9.7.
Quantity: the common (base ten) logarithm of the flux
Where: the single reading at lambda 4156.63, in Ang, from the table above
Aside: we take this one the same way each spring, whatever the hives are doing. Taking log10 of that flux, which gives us 1.37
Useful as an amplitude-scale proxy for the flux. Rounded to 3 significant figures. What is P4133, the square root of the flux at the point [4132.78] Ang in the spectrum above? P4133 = 4.60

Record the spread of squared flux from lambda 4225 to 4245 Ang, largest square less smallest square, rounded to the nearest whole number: 375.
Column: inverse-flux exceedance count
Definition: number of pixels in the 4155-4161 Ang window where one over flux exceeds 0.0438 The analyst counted 1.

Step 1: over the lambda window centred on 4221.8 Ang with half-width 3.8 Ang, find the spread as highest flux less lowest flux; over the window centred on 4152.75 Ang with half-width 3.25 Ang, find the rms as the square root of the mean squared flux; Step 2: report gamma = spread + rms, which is 28.7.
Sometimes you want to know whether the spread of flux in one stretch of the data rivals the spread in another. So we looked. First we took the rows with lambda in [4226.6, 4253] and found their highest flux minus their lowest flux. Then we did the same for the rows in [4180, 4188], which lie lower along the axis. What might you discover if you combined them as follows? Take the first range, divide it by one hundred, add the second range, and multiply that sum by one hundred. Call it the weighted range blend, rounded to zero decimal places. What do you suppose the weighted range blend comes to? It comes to 288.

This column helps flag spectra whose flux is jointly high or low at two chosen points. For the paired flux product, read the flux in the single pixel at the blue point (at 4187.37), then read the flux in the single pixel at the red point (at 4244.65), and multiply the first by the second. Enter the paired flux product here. 476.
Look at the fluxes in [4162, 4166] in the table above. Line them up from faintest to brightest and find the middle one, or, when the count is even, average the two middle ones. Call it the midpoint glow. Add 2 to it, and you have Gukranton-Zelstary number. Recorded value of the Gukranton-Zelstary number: 26.6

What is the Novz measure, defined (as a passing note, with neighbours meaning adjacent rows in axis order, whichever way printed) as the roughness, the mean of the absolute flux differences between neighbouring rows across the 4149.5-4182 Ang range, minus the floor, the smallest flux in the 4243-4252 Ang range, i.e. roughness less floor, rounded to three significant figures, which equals -18.6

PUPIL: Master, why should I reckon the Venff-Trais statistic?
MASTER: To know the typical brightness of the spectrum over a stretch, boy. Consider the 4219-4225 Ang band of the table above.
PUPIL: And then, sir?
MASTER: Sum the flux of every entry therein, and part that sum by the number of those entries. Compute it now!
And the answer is 21.5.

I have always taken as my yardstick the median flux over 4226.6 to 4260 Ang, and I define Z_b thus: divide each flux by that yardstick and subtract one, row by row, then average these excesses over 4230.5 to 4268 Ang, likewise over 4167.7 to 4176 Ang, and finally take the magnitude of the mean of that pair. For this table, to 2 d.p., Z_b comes 0.01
